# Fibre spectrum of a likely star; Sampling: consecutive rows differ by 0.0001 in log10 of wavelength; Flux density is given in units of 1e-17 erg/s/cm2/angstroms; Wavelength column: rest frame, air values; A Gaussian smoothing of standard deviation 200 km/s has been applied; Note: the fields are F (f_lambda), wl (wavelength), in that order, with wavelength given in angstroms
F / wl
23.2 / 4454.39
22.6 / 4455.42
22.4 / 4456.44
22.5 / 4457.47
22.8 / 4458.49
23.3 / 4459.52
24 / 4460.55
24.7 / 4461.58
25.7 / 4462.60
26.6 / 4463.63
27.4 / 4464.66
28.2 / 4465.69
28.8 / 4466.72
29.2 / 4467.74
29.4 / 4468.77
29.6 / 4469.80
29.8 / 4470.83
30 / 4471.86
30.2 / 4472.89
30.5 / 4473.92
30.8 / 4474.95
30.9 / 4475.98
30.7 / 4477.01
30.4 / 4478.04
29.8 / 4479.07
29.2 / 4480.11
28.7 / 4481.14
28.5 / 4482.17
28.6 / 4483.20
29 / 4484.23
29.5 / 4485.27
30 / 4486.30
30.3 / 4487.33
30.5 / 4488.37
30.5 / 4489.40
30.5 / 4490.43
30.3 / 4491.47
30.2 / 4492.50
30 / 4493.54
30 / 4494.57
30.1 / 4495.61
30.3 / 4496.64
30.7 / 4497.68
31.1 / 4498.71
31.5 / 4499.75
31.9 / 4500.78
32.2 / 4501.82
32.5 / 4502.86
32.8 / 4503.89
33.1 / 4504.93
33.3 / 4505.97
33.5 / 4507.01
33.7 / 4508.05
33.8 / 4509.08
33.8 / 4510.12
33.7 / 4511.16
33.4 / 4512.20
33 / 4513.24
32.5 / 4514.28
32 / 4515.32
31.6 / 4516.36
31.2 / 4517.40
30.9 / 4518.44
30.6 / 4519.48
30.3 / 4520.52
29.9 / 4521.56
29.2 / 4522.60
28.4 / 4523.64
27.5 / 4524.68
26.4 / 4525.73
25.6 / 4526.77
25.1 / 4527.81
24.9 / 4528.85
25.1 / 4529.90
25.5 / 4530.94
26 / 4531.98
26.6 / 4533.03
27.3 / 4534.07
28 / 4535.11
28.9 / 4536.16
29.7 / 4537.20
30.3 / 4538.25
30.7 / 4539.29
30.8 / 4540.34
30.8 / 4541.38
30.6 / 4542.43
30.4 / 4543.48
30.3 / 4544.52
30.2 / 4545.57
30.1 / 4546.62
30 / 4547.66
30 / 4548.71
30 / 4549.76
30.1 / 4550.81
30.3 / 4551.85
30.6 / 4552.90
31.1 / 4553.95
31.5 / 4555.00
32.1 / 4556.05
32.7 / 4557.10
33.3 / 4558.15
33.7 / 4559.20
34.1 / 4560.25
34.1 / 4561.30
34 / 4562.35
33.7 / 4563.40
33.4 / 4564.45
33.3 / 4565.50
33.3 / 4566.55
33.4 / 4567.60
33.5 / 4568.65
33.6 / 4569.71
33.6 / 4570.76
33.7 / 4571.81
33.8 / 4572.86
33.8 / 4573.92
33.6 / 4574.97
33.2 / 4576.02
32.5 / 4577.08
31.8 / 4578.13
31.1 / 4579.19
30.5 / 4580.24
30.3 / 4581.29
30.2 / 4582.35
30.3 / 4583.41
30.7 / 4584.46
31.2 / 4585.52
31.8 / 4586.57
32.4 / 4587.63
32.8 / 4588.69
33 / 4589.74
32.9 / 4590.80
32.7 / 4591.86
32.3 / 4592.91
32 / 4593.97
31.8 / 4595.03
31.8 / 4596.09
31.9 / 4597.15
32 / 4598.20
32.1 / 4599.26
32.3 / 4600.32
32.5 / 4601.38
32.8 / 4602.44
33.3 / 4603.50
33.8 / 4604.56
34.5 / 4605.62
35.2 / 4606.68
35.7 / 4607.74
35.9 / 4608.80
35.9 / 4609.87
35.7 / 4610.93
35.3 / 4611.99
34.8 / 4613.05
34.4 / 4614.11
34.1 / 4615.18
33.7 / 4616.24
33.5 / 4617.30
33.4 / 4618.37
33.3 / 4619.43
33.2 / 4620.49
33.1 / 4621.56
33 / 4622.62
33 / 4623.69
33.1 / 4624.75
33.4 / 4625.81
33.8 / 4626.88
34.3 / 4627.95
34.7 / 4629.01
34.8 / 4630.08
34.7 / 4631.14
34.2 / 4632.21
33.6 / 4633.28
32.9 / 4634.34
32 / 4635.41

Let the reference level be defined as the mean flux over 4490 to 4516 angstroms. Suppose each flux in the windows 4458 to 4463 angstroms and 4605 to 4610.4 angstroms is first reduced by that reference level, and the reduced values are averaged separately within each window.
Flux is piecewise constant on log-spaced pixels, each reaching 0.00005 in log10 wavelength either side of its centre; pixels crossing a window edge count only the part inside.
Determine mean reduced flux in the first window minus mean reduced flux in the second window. -11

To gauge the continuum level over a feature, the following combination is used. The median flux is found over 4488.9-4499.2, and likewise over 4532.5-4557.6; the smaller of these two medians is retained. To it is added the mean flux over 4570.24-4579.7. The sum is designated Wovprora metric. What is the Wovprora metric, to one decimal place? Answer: 63.3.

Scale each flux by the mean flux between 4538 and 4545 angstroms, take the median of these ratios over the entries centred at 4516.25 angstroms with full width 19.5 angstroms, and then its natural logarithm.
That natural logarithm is 0.03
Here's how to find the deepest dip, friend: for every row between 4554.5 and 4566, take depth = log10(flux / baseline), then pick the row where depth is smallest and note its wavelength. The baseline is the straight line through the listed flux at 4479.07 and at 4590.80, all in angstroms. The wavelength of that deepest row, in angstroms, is 4555.00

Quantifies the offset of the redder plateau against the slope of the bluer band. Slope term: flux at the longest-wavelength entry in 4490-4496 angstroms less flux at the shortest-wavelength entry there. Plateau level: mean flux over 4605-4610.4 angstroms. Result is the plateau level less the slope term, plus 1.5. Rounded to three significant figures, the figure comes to 37.3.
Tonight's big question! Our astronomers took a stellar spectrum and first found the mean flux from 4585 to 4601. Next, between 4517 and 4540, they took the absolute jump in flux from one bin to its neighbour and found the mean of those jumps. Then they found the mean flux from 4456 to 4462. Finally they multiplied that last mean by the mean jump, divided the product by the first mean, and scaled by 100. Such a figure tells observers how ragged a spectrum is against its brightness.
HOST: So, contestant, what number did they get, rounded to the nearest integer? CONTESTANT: 42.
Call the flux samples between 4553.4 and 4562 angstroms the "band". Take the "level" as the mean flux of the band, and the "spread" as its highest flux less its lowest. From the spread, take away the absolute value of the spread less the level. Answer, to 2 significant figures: -27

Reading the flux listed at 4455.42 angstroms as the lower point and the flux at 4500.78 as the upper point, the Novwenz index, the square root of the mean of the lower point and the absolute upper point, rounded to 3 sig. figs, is 5.22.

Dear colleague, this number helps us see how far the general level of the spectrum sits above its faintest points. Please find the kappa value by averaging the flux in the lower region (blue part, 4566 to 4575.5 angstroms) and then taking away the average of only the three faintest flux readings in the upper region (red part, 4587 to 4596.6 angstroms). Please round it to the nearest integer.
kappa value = 2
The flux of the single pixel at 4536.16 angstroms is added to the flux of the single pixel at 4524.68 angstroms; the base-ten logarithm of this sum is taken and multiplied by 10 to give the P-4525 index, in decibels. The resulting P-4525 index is 17.5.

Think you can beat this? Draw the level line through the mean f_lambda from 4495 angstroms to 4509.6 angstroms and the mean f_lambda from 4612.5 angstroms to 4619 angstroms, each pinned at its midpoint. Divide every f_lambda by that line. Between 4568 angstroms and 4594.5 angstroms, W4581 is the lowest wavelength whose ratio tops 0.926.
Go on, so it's 4568.65 angstroms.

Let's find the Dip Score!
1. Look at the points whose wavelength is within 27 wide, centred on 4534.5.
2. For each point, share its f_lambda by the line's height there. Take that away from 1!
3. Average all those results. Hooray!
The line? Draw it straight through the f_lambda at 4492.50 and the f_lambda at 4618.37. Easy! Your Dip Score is 0.09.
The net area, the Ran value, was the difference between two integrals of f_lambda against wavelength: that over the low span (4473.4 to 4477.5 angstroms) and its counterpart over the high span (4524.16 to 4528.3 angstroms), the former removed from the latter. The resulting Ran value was -18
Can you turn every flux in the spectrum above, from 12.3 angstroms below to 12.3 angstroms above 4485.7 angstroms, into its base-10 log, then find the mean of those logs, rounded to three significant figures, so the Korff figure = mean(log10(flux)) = 1.48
